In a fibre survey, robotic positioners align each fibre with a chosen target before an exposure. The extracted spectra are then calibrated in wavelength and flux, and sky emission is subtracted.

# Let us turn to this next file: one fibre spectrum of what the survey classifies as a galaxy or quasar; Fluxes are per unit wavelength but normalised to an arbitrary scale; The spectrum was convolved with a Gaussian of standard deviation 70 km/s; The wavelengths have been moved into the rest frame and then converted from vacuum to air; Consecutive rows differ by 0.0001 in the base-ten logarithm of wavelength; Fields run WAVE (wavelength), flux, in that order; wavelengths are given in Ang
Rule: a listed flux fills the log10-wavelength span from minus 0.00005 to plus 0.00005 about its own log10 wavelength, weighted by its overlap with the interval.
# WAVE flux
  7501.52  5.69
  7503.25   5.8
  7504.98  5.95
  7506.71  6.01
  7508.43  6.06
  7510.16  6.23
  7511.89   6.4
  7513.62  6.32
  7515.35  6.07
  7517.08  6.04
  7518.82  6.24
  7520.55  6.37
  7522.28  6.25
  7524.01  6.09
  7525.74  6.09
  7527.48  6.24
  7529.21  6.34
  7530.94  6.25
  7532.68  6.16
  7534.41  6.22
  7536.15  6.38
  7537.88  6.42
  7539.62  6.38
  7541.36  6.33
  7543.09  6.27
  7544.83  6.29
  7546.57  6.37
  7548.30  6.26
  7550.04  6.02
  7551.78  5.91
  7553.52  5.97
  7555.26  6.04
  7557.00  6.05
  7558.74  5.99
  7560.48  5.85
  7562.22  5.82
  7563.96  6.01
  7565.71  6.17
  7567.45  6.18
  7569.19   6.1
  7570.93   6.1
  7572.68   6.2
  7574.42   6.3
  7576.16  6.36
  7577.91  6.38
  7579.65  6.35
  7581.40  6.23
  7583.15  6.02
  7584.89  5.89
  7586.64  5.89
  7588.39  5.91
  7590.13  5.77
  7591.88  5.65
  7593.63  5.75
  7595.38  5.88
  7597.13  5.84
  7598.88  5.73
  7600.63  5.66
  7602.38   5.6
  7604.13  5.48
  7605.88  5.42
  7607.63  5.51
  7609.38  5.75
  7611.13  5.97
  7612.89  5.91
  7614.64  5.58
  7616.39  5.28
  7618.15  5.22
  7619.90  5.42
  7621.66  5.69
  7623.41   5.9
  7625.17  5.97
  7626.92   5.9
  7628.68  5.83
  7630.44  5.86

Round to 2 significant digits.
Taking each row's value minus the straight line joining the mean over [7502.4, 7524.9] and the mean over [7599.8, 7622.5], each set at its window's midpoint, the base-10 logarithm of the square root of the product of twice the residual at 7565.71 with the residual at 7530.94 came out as -0.43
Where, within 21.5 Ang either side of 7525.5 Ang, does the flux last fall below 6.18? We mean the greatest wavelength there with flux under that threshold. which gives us 7532.68 Ang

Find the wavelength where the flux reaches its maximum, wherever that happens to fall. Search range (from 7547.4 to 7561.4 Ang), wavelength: 7548.30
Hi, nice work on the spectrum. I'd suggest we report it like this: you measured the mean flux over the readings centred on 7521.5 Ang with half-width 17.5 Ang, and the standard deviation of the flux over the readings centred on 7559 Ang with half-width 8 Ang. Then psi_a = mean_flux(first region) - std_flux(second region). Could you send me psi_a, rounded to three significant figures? 6.10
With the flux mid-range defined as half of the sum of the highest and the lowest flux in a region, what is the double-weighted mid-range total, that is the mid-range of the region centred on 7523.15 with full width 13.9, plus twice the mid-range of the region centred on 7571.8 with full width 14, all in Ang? 18.7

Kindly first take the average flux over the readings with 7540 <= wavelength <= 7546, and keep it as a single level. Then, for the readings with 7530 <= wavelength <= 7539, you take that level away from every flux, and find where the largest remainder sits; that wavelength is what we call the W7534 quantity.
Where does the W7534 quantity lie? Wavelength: 7537.88 Ang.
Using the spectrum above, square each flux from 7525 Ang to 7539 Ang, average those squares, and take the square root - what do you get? 6.26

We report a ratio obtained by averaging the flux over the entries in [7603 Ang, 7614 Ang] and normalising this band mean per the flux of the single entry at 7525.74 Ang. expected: 0.93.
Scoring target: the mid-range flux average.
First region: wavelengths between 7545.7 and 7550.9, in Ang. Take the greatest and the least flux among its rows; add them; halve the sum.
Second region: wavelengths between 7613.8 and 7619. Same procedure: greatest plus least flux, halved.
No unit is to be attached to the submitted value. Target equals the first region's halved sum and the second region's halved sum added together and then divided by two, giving 5.80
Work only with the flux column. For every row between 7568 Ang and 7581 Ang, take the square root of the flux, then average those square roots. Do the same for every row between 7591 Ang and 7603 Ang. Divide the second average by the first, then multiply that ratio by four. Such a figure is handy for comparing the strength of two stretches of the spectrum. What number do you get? 3.83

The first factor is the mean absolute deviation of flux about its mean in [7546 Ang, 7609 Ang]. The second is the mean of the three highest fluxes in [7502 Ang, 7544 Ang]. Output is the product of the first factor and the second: 1.4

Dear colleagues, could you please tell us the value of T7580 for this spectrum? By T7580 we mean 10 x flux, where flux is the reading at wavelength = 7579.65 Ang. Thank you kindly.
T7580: 63.5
